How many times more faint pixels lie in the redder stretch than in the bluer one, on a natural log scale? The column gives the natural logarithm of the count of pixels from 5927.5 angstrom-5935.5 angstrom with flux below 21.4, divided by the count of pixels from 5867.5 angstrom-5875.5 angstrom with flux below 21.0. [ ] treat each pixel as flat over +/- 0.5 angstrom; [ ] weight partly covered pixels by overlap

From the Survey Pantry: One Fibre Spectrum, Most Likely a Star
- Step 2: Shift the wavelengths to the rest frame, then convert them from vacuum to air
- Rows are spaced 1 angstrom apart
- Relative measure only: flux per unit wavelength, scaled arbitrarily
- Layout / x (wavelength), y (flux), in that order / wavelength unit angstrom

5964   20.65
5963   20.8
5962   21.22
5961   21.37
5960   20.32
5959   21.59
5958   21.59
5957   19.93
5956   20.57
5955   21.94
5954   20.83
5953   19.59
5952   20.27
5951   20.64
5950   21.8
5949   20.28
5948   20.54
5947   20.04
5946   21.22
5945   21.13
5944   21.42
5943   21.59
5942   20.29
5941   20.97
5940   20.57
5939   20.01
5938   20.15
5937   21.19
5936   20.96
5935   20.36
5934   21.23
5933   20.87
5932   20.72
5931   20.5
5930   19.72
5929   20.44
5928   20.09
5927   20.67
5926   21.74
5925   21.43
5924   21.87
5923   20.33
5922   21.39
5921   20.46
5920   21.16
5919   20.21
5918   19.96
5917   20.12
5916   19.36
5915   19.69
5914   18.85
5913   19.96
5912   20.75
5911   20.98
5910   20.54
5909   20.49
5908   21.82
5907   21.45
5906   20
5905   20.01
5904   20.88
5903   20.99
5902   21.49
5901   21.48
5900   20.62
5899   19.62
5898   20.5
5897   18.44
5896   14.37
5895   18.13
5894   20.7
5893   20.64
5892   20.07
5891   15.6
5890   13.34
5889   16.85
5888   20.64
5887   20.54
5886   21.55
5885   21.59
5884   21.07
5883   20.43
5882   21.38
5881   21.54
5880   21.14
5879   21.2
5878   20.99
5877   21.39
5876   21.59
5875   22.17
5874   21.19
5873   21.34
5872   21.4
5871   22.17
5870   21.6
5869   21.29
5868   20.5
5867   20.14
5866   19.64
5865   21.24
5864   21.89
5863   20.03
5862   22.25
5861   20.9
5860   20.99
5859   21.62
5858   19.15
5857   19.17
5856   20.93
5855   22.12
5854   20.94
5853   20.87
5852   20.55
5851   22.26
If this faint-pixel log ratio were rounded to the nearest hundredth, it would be 2.08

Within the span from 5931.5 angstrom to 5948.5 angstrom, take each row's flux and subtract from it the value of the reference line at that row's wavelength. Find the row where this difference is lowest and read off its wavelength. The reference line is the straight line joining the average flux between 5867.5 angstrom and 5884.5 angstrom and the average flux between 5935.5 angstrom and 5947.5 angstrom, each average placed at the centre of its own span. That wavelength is 5939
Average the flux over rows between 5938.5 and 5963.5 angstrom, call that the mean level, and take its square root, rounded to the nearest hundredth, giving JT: 4.56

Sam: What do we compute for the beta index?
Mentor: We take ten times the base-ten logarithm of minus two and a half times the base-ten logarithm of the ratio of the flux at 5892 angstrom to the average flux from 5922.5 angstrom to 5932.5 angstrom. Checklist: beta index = -14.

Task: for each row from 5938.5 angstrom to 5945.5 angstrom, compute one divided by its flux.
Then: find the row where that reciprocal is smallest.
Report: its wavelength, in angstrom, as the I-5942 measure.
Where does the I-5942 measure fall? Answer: 5943 angstrom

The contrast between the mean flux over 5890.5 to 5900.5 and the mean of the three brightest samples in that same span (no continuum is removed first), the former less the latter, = -1.8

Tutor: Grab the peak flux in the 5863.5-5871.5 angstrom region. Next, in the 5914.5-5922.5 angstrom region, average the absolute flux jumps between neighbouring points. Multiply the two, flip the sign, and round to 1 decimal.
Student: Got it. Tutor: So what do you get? -12.9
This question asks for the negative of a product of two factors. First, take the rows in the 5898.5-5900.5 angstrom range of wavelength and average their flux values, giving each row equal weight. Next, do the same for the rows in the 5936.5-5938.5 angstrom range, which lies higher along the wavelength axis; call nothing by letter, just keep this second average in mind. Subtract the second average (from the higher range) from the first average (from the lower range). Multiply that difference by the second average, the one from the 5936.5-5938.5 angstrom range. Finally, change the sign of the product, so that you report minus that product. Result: 11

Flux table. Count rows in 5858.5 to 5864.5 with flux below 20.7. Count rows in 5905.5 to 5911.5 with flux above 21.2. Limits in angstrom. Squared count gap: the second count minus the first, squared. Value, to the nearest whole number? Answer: 1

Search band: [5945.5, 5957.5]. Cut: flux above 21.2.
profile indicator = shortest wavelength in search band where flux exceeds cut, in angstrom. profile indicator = 5946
